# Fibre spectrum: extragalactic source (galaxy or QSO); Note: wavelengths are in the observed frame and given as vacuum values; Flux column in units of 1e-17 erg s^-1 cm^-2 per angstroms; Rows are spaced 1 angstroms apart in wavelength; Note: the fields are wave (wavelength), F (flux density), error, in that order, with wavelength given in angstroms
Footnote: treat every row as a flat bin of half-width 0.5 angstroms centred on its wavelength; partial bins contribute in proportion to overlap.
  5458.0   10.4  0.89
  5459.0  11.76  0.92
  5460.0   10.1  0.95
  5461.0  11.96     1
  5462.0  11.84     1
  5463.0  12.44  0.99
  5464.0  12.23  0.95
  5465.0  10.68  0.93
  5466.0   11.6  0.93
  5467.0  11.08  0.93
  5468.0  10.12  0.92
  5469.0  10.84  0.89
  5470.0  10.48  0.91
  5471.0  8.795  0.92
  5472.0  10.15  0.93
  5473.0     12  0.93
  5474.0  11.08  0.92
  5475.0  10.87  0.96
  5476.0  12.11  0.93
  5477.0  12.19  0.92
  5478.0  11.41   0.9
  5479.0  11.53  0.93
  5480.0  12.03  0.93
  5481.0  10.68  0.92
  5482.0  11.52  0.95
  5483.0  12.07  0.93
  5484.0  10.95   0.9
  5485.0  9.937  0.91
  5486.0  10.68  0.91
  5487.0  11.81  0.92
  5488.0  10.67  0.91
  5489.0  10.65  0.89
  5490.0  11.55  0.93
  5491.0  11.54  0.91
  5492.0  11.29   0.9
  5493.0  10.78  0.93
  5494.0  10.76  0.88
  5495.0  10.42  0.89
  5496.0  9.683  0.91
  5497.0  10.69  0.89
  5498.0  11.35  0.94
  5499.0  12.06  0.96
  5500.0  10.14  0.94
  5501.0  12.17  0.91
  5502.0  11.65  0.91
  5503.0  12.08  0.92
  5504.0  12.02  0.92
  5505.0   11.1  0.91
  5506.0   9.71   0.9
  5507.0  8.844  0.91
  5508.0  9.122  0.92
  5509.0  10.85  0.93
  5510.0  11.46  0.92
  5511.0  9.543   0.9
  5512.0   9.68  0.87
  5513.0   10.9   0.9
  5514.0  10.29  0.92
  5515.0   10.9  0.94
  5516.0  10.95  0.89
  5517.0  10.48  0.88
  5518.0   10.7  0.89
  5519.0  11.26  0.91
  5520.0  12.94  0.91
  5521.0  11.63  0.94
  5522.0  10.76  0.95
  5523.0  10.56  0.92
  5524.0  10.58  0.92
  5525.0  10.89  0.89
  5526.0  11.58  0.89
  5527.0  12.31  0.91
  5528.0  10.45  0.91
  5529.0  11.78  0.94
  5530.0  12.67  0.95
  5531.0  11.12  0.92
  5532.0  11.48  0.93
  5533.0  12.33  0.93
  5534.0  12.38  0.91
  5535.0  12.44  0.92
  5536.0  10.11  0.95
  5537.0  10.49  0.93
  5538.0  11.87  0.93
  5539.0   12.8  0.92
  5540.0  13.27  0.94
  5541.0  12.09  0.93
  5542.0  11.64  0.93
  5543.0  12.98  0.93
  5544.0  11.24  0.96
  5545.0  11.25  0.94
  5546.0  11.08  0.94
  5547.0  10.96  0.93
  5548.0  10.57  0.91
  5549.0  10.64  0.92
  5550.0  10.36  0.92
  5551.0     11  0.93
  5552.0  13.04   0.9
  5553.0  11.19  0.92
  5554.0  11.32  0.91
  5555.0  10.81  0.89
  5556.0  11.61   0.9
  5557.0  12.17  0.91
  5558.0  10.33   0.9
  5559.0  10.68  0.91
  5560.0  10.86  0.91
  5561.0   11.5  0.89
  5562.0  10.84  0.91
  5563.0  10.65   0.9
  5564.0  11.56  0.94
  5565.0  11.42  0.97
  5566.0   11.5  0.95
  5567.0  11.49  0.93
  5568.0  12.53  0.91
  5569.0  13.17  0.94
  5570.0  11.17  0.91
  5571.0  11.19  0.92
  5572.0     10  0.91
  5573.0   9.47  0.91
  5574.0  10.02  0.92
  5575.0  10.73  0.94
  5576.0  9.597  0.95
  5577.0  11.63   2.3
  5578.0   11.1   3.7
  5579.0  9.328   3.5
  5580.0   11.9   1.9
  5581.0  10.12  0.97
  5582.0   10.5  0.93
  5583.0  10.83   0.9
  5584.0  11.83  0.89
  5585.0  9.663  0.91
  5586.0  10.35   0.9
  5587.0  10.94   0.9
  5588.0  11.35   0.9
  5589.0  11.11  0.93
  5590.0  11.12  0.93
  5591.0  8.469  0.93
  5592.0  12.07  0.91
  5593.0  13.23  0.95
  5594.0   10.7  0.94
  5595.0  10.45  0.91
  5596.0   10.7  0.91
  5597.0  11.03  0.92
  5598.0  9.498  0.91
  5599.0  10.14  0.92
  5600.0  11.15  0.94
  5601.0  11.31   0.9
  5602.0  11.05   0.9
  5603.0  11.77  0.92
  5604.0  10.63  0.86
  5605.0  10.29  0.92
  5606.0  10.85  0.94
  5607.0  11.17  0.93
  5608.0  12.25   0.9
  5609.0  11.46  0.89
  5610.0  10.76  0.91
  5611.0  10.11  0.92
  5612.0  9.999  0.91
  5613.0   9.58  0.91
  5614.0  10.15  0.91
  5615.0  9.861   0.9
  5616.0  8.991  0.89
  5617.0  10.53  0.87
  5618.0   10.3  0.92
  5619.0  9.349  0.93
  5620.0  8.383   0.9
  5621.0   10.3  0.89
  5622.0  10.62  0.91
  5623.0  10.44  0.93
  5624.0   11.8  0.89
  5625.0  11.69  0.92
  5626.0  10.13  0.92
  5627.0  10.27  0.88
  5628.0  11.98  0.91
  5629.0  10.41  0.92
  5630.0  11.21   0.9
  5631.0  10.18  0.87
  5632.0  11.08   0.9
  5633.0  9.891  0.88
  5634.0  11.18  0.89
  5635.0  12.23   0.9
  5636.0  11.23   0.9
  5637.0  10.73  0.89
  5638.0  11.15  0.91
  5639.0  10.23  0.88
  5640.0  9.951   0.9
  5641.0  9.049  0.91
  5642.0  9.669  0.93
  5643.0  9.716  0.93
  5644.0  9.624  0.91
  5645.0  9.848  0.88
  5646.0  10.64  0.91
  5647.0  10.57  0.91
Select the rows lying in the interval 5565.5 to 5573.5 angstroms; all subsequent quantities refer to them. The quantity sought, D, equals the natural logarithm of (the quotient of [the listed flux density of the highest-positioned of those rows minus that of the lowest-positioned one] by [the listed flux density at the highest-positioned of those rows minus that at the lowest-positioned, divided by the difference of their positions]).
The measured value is 1.95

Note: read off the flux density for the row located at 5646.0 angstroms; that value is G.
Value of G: 10.64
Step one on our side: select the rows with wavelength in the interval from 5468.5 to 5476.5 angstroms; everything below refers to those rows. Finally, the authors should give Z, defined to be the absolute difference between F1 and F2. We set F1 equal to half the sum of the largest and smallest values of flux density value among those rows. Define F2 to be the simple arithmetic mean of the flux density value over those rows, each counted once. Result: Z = 0.34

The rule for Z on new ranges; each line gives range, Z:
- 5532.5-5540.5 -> 0.27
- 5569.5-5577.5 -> 0.07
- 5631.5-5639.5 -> 0.10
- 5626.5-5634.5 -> 0.16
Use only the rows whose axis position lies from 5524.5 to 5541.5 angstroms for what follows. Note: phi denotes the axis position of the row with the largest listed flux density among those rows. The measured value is 5540.0 angstroms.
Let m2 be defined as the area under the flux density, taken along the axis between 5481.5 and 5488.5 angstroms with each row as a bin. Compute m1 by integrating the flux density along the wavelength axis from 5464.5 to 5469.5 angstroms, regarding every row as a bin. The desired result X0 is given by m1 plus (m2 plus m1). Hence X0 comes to 186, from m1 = 54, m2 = 78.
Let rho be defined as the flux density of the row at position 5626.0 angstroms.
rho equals 10.13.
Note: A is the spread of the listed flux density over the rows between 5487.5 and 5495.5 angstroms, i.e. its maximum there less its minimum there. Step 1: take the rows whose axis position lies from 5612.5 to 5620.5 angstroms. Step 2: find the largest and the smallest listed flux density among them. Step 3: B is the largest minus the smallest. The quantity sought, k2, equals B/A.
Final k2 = 1.9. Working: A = 1.1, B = 2.1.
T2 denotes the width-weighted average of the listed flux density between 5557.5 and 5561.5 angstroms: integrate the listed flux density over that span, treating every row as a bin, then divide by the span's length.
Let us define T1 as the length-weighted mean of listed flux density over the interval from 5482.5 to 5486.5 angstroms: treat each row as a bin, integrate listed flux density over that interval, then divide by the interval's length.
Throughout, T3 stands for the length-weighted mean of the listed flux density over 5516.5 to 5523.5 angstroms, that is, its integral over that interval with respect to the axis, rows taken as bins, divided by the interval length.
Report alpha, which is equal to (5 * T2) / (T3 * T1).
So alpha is 0.444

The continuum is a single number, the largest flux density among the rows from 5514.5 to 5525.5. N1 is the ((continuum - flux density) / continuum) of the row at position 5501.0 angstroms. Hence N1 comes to 0.060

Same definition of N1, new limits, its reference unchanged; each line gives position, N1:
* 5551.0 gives 0.150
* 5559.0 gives 0.175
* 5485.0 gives 0.232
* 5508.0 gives 0.295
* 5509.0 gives 0.162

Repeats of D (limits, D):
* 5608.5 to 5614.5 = 1.61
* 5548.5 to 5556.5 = 1.95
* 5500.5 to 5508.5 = 1.95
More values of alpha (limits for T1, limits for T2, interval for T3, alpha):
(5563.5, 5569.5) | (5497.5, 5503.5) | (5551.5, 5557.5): 0.414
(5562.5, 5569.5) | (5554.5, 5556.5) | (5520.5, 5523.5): 0.434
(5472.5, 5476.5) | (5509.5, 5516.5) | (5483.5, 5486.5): 0.435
